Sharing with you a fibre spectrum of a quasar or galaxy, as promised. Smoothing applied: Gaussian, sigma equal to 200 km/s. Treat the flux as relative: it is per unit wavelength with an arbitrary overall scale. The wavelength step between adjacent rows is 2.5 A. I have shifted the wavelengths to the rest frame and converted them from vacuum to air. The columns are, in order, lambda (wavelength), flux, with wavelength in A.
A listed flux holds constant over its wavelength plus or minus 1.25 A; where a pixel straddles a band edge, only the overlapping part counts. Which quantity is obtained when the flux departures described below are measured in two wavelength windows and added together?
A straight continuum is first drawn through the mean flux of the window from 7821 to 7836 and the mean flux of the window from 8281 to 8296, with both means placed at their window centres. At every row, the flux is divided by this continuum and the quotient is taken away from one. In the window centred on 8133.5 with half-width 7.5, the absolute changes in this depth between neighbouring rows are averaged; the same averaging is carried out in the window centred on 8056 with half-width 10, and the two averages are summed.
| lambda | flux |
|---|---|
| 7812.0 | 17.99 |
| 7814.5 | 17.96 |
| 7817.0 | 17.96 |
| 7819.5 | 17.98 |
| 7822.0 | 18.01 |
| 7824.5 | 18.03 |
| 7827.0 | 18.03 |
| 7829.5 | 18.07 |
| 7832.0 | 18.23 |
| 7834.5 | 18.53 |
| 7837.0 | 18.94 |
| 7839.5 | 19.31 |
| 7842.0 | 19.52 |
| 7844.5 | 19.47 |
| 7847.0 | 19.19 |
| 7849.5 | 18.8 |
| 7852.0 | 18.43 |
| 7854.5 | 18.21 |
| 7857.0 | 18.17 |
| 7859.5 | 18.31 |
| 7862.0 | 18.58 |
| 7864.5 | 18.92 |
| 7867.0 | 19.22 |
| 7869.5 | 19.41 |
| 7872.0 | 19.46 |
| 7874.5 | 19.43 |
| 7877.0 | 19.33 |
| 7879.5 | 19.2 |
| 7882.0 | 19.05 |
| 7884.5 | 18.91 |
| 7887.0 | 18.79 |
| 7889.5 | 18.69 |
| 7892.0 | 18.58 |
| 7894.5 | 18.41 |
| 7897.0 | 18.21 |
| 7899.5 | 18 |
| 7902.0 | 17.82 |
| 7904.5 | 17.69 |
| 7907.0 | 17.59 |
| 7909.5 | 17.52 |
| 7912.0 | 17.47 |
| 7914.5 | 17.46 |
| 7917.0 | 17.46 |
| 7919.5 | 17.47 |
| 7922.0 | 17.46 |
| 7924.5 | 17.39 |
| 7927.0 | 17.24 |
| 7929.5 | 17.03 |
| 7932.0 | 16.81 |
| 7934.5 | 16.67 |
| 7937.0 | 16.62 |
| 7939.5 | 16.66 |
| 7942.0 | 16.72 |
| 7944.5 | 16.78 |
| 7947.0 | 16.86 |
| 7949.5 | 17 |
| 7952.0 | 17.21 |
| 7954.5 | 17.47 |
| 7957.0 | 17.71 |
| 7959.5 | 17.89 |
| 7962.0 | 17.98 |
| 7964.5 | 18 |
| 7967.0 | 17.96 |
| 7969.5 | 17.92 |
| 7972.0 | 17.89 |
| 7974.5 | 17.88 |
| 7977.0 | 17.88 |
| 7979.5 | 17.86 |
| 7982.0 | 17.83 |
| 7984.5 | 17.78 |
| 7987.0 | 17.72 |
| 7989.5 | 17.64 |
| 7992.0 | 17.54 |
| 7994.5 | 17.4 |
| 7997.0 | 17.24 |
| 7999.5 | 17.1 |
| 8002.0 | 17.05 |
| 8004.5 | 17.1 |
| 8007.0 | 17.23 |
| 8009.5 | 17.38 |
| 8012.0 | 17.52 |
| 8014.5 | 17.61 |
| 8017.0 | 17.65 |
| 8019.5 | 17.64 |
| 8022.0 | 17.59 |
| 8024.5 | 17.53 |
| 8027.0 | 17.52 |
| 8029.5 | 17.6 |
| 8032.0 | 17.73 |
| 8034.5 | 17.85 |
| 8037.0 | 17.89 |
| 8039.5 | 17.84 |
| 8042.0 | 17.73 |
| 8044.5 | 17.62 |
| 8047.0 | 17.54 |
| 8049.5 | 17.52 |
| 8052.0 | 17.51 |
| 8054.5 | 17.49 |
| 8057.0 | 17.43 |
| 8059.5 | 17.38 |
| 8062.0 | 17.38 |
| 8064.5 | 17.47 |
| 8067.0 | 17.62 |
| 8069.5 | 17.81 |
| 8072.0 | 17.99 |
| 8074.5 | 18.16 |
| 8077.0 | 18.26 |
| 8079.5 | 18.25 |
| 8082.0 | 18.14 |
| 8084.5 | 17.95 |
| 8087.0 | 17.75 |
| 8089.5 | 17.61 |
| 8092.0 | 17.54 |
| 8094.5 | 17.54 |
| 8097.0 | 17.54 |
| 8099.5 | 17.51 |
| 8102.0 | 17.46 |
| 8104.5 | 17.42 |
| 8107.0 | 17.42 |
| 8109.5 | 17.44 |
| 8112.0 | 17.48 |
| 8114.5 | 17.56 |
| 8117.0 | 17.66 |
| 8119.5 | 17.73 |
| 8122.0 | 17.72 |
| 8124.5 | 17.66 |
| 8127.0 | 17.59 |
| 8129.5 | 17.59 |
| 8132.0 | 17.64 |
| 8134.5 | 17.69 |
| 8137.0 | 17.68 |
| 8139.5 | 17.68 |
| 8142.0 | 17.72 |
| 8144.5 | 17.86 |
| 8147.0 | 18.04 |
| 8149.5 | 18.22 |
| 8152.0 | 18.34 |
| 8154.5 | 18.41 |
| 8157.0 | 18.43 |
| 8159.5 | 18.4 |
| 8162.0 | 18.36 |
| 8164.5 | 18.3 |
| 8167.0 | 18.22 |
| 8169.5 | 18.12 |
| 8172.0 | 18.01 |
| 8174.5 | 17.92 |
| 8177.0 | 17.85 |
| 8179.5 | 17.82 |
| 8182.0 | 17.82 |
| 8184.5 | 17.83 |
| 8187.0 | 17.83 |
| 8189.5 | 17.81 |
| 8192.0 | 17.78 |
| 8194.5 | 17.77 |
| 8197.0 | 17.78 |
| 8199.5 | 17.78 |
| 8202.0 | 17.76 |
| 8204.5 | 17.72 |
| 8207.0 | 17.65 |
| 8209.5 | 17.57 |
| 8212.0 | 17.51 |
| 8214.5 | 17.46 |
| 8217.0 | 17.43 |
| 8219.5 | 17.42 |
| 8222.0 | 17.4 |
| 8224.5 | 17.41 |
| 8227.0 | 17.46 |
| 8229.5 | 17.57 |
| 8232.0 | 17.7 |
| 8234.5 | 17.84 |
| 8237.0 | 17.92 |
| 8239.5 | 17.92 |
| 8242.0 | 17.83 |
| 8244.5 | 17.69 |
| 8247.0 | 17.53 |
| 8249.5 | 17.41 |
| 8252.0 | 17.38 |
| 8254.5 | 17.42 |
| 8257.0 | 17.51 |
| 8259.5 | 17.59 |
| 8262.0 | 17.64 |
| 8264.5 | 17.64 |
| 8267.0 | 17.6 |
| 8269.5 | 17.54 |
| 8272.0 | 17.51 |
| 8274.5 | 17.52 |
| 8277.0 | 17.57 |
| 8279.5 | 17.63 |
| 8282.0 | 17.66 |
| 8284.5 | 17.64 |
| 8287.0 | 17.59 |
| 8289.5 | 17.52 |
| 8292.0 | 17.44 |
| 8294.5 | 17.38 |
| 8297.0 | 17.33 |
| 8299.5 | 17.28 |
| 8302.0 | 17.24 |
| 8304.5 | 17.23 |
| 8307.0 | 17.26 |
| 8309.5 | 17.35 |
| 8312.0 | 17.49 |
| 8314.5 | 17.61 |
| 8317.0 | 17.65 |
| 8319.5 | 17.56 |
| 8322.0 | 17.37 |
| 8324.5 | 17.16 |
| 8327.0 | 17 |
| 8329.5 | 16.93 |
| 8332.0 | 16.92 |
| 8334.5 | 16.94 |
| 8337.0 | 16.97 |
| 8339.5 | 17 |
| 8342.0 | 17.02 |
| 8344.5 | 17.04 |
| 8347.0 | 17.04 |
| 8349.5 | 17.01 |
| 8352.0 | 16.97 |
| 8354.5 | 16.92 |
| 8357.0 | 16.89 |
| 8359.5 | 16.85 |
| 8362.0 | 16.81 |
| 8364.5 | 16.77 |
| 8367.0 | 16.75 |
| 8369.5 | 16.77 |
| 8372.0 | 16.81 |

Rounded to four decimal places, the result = 0.0033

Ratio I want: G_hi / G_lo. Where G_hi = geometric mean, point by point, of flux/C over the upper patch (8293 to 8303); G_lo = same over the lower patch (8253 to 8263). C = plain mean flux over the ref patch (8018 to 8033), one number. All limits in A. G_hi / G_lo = 0.99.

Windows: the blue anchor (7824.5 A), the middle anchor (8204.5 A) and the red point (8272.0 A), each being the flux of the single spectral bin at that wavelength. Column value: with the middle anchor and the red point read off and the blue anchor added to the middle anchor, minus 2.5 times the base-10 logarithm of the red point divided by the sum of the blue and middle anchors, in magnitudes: 0.775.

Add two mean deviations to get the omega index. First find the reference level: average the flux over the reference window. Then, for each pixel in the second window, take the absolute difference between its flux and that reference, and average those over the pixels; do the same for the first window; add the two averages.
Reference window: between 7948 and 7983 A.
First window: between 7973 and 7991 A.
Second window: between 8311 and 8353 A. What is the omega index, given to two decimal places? 0.68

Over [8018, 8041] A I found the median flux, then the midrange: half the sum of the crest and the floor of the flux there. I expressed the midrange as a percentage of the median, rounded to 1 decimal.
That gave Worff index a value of 100.4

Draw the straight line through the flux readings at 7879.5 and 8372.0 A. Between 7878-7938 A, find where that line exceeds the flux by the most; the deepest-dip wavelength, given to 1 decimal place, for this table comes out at 7937.0 A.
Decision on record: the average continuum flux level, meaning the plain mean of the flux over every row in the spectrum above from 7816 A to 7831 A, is 18.0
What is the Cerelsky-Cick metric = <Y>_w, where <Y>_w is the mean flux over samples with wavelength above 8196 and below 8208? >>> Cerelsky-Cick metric 17.7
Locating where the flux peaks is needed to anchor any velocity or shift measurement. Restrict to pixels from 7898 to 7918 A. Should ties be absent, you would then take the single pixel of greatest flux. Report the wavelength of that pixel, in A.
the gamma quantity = 7899.5 A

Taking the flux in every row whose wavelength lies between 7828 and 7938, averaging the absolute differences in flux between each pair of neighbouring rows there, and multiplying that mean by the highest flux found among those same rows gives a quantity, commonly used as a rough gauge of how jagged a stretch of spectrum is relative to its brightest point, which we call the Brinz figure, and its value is 3.15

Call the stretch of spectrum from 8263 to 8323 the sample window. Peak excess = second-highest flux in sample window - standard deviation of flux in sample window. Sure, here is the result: 17.5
